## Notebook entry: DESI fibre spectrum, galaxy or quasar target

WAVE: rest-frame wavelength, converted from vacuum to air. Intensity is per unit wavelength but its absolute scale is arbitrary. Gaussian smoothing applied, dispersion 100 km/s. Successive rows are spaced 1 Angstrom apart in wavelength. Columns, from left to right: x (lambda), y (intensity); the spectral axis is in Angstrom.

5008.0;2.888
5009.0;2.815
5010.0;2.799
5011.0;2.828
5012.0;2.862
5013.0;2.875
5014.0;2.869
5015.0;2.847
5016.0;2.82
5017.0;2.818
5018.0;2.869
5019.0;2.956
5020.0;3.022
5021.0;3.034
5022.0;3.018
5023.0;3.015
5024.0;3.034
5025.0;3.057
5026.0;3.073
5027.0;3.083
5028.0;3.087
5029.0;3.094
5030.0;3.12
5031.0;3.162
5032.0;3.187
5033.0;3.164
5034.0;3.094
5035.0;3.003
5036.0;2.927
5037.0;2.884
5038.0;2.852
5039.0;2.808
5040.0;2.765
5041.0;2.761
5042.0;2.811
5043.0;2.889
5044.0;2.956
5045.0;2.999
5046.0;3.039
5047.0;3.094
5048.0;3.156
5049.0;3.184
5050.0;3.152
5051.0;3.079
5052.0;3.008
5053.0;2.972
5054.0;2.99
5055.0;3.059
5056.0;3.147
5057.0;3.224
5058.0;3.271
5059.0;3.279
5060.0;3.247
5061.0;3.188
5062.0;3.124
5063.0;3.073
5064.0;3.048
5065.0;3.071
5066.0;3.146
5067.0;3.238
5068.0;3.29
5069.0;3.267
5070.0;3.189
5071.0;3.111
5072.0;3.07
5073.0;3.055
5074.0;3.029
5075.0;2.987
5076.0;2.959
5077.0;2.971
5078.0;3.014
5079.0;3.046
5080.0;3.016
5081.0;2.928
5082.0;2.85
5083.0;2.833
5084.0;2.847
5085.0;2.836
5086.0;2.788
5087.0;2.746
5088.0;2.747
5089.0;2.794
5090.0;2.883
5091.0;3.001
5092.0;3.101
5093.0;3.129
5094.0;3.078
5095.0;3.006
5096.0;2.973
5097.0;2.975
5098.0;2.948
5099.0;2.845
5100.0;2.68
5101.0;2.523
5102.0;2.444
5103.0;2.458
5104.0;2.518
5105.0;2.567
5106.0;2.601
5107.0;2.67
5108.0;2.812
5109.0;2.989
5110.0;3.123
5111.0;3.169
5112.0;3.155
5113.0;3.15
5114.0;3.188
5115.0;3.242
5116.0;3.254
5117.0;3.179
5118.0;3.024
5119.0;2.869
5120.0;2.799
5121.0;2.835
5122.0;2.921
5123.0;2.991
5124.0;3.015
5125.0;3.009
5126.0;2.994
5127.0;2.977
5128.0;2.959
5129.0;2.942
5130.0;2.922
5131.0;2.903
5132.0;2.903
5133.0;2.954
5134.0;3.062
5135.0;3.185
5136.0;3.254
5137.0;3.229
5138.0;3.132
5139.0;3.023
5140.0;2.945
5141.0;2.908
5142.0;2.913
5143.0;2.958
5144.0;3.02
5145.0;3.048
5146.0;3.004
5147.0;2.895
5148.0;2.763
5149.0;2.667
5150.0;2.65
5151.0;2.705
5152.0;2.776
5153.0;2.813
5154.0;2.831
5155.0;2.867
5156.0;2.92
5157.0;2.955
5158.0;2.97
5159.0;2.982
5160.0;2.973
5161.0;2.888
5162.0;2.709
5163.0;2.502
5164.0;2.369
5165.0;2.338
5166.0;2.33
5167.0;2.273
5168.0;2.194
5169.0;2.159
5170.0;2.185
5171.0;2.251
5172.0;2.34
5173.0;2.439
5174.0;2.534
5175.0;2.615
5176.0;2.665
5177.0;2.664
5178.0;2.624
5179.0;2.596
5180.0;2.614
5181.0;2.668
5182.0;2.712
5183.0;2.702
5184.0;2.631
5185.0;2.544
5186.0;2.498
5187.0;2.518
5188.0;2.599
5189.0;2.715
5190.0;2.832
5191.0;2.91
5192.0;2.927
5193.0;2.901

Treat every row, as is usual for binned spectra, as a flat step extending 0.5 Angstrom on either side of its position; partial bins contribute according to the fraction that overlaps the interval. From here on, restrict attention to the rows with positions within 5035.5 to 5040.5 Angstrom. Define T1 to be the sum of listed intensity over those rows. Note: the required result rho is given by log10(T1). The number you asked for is 1.15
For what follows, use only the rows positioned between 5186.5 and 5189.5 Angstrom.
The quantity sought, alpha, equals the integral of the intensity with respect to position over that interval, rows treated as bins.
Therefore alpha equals 7.8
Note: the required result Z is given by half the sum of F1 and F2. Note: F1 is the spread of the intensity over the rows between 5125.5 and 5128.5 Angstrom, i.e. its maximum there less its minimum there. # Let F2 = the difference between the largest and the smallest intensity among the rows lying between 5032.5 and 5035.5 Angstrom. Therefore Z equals 0.10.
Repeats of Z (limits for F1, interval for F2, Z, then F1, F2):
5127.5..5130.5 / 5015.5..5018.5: 0.04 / 0.037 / 0.051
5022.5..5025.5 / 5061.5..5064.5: 0.06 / 0.042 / 0.076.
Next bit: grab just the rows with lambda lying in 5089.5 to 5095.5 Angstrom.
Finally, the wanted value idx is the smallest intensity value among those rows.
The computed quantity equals 2.883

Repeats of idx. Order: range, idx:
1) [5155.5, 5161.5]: 2.888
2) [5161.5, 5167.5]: 2.273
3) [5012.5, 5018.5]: 2.818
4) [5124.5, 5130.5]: 2.922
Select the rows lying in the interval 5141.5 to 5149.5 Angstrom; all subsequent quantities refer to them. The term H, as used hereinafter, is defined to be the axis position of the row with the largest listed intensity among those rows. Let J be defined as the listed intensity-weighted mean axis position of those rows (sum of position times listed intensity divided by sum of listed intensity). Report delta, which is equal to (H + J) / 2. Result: 5145.2 Angstrom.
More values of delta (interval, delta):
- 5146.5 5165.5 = 5157.4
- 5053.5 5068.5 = 5064.5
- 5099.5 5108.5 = 5106.0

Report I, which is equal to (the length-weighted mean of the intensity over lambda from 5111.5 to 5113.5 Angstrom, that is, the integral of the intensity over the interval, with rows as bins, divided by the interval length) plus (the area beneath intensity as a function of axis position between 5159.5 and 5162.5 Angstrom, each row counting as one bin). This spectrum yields 12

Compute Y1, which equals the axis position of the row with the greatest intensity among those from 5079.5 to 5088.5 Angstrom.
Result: 5080.0 Angstrom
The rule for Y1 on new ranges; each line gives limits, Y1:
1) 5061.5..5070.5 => 5068.0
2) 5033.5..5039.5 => 5034.0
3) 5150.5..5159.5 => 5159.0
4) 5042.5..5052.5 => 5049.0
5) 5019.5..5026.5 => 5026.0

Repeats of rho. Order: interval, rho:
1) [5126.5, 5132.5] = 1.25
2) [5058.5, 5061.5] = 0.99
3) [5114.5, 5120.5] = 1.26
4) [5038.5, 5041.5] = 0.92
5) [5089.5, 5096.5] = 1.33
